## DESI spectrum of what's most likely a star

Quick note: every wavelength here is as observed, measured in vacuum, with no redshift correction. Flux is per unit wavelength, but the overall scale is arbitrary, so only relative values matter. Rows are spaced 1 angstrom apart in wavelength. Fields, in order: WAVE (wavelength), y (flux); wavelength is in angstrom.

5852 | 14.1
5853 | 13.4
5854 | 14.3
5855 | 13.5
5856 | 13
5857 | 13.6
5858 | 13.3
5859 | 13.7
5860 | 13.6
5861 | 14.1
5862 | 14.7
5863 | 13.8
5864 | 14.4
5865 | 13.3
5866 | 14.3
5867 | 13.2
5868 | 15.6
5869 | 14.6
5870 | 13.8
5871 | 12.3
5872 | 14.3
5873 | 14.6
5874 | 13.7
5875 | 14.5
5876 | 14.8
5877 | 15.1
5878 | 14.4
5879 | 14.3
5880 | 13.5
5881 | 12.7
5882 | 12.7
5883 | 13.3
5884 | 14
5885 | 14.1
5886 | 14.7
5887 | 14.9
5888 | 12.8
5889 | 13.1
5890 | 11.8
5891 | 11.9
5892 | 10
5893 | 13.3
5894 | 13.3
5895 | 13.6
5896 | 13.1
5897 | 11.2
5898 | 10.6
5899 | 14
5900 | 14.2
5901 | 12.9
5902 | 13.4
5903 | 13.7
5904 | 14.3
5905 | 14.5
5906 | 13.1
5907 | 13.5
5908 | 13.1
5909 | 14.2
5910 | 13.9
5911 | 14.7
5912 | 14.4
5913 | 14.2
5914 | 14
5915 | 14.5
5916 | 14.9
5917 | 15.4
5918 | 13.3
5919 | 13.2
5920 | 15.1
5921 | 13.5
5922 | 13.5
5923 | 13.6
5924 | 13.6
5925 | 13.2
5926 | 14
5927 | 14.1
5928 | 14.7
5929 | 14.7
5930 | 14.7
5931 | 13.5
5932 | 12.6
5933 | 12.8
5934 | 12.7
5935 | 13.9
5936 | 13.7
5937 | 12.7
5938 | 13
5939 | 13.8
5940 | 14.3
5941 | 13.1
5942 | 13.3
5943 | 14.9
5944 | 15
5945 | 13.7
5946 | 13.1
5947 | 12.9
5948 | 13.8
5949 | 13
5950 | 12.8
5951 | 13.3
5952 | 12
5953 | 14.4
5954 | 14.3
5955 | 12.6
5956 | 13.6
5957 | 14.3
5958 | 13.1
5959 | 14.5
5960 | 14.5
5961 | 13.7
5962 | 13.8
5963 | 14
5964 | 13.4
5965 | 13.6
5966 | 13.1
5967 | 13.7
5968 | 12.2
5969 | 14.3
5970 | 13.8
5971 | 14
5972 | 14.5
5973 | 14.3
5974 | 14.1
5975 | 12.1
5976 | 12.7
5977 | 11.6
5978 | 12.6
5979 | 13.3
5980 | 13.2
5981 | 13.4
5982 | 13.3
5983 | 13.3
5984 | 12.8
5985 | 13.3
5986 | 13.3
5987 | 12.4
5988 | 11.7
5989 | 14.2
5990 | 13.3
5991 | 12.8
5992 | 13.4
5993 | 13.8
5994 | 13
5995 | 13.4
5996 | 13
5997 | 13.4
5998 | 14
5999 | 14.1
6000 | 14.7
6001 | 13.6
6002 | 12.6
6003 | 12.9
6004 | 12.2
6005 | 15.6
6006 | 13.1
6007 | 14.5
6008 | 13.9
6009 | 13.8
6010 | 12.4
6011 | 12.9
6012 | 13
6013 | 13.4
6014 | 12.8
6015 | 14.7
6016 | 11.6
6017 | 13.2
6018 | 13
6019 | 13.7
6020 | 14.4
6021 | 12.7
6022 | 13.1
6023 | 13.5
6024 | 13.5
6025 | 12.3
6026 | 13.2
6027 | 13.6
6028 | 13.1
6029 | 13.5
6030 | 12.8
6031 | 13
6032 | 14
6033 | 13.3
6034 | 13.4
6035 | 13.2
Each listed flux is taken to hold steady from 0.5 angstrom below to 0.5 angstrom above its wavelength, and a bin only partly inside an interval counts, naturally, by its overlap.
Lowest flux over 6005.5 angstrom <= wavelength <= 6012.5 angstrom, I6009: 12.4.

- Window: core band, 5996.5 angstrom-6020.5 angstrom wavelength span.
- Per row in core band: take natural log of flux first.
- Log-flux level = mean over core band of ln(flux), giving 2.60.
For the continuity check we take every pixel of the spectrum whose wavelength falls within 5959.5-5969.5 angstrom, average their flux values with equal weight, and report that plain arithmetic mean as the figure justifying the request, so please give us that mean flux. 13.6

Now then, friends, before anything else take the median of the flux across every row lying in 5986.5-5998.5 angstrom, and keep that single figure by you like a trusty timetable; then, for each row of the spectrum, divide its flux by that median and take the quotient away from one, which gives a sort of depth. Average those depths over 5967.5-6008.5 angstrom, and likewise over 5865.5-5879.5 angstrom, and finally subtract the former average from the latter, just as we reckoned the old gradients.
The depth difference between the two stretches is -0.07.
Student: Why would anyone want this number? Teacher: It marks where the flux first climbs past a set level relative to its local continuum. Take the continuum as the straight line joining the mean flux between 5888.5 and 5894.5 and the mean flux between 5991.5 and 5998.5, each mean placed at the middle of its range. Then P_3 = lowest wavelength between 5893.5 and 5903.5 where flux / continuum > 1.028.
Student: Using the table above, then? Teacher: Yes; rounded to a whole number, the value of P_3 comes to 5894 angstrom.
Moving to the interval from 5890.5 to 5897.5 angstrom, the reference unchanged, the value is 5893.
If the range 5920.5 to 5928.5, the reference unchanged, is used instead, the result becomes 5921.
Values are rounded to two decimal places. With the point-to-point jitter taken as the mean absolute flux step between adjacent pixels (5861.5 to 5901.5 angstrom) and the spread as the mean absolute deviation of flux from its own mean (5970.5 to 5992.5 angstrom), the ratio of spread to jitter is 0.64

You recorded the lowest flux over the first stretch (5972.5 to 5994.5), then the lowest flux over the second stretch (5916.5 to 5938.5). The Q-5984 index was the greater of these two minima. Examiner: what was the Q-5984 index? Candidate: 12.6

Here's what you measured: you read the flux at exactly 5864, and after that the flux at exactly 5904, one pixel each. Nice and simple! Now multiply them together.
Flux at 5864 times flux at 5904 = 206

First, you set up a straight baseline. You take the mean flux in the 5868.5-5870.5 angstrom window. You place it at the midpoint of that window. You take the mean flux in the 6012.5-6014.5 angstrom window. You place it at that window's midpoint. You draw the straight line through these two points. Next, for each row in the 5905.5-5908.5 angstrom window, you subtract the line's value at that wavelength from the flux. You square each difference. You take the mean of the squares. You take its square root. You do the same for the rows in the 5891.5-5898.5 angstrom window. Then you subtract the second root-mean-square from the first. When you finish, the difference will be -1.6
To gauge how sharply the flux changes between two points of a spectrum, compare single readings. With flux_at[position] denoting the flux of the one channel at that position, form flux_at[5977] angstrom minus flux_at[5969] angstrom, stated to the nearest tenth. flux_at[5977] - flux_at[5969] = -2.7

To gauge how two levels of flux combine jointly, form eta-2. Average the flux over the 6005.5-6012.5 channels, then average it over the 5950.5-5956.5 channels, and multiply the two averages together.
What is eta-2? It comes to 179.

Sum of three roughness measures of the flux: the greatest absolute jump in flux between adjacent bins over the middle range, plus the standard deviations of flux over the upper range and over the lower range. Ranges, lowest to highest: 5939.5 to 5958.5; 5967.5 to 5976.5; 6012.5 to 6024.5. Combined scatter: 3.7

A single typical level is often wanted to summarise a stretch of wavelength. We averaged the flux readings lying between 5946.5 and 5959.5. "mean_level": 13.4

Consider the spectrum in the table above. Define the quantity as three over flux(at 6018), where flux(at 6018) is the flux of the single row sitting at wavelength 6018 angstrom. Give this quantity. 0.231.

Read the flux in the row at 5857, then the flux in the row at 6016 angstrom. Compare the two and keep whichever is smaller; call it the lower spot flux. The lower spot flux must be 11.6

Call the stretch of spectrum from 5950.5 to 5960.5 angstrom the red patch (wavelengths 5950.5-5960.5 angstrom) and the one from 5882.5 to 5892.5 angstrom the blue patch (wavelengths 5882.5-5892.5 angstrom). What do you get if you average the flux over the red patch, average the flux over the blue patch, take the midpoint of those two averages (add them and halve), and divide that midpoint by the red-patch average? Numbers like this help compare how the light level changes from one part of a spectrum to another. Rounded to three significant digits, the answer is 0.978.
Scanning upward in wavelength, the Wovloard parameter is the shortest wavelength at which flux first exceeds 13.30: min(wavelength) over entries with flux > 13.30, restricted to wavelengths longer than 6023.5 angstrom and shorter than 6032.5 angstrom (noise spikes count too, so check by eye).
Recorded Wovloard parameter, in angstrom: 6024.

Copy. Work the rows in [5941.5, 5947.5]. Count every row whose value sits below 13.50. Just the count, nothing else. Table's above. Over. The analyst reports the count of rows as 3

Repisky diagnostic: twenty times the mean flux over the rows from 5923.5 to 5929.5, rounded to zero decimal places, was 281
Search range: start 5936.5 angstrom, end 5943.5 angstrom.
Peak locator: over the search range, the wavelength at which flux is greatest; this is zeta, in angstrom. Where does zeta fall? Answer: 5943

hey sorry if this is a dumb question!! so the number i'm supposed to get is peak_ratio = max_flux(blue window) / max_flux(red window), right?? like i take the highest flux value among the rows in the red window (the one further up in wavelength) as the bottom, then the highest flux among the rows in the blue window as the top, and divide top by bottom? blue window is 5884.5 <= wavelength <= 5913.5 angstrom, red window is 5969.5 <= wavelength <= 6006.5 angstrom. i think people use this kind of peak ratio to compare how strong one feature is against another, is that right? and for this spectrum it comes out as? 0.96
